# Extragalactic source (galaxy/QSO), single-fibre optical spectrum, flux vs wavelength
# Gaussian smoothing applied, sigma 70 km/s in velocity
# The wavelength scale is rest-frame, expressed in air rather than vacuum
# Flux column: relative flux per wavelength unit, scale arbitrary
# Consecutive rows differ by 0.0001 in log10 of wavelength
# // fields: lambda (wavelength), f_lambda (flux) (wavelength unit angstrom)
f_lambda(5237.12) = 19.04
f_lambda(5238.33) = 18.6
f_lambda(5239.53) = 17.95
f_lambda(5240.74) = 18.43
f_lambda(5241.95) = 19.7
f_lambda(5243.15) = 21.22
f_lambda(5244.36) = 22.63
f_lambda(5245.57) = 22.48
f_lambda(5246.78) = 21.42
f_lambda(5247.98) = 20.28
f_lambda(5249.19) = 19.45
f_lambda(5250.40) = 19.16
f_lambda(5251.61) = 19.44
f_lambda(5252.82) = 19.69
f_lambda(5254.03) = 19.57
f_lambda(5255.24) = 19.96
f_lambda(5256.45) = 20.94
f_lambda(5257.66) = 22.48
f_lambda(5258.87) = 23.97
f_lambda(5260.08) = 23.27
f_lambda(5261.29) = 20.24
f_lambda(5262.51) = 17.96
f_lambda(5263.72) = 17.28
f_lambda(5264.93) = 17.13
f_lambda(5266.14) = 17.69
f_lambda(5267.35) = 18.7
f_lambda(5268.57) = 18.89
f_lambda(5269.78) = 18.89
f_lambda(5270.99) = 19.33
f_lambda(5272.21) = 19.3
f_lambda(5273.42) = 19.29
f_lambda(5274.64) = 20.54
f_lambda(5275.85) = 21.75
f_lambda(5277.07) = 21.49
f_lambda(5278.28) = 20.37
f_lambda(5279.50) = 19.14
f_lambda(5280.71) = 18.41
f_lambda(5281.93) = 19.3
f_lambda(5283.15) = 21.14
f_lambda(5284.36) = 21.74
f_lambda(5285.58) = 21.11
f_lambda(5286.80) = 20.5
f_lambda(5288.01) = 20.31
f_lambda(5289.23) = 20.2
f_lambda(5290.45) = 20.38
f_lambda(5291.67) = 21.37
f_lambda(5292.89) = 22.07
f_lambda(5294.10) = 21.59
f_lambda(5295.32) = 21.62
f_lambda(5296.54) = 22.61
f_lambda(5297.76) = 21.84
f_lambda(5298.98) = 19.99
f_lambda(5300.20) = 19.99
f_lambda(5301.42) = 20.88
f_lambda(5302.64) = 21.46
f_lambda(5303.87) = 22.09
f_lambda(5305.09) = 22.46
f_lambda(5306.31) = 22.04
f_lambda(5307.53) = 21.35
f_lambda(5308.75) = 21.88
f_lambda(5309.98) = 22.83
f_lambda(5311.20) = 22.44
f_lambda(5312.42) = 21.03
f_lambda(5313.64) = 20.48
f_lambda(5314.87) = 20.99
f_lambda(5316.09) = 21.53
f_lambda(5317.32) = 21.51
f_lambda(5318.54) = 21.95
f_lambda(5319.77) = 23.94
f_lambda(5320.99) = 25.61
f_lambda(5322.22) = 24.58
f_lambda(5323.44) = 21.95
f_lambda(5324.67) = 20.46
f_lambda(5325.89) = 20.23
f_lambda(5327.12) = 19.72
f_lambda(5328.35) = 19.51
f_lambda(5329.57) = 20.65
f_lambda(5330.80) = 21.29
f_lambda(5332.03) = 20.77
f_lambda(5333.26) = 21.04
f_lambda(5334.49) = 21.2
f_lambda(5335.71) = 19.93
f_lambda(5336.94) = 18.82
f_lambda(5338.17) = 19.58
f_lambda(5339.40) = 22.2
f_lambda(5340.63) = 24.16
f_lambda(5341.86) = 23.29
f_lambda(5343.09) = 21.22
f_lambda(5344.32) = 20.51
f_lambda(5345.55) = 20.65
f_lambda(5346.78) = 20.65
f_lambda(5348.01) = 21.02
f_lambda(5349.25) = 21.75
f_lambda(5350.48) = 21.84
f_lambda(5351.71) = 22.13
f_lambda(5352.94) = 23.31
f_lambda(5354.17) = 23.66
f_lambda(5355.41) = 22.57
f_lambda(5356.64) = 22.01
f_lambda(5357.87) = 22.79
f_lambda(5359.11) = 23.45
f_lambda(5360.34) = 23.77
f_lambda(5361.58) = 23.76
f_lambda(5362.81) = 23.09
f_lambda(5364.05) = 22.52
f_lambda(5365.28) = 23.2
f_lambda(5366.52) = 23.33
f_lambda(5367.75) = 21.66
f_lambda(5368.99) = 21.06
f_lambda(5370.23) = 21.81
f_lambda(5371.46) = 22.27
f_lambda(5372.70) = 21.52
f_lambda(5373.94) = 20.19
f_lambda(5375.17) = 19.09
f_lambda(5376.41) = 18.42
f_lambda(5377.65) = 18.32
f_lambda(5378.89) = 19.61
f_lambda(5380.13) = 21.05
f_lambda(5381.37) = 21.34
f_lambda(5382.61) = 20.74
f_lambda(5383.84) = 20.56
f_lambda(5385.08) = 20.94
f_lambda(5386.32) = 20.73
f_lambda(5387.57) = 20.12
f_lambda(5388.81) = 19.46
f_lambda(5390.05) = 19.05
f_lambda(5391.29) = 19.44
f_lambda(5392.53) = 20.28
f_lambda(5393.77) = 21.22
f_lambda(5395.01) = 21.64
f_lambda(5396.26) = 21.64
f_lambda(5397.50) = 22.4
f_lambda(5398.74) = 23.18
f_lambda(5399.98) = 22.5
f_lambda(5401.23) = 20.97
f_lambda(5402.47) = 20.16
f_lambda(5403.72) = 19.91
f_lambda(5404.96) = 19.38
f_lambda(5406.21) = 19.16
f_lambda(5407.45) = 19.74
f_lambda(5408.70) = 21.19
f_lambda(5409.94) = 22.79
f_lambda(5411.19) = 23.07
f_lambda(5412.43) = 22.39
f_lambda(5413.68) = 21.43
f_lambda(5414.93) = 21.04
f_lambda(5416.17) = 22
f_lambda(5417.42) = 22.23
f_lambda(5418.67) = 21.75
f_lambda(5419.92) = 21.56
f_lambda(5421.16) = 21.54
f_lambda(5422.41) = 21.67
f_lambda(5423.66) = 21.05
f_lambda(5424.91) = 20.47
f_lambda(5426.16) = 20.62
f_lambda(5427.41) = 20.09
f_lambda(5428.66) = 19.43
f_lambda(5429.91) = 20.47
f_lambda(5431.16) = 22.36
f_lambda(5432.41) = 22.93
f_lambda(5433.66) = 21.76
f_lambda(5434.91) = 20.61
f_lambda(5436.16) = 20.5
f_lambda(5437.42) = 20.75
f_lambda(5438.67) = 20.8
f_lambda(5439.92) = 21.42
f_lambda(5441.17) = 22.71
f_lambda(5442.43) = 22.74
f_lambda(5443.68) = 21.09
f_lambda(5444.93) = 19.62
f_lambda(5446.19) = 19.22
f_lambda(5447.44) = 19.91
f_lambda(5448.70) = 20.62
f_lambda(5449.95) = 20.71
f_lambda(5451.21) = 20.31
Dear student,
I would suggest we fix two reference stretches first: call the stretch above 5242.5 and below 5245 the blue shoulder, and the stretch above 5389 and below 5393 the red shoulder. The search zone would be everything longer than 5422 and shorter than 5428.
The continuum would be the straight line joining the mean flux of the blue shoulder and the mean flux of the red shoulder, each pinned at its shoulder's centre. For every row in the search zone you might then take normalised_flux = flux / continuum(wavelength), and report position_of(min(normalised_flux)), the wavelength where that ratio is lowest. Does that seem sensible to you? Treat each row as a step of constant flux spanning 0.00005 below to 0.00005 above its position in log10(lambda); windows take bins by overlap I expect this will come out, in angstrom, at 5427.41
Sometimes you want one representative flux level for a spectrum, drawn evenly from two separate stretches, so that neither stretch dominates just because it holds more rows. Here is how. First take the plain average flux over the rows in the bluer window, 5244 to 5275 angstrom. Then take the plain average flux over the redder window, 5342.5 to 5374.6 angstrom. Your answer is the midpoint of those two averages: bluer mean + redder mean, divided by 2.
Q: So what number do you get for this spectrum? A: 21.1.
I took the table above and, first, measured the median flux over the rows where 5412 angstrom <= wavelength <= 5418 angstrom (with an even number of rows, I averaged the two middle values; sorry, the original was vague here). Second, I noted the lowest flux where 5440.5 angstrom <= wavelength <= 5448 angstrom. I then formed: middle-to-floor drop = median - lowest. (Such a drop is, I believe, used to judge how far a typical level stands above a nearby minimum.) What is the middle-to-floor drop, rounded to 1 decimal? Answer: 2.8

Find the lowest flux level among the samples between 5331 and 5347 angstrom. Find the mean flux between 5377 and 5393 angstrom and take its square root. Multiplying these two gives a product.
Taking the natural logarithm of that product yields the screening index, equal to 4.44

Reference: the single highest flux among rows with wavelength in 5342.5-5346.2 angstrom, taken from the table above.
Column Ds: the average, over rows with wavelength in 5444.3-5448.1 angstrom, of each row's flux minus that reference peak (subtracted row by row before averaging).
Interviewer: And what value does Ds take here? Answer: -1.6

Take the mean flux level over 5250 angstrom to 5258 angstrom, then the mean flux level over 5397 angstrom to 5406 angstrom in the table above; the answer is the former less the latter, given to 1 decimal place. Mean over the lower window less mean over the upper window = -1.0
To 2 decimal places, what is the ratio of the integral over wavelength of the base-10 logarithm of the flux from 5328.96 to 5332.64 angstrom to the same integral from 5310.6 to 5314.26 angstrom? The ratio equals 1.00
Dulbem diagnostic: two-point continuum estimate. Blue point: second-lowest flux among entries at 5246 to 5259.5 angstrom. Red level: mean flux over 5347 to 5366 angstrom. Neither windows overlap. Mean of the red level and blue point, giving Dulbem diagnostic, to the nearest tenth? 21.1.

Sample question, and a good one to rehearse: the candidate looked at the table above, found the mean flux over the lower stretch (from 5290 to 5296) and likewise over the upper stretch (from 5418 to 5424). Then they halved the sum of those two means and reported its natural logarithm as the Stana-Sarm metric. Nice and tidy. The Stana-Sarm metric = 3.07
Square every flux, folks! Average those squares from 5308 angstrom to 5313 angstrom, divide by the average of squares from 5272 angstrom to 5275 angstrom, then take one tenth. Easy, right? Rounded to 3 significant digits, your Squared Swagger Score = 0.125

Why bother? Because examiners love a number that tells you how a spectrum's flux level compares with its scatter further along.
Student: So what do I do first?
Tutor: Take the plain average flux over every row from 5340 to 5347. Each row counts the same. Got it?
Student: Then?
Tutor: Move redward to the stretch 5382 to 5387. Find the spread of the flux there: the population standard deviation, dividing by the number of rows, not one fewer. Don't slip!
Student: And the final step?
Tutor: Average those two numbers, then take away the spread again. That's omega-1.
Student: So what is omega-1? 10.8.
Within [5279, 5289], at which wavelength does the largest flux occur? 5284.36 angstrom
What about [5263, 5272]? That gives 5270.99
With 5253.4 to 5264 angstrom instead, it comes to 5258.87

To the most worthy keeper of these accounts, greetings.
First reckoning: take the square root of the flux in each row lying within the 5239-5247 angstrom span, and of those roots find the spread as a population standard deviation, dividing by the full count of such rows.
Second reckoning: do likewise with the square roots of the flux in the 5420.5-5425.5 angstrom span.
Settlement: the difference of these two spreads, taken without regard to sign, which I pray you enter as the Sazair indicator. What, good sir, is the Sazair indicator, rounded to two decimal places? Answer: 0.14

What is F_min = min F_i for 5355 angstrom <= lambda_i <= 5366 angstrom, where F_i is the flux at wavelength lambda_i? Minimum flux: 22.01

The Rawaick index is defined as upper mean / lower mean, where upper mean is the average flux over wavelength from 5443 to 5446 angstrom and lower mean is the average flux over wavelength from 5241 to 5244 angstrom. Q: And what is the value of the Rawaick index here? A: 0.99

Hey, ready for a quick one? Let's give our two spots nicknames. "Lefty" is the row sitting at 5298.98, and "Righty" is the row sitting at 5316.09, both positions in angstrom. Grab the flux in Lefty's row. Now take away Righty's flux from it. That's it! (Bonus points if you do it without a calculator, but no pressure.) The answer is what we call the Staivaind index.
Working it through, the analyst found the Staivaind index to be -1.5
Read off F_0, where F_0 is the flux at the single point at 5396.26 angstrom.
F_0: 21.64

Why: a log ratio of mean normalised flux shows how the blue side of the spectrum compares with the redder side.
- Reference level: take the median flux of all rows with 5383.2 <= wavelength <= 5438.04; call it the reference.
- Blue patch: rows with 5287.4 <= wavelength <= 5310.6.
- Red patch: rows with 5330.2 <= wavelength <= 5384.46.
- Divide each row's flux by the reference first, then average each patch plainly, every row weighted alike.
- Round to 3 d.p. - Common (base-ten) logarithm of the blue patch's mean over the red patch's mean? -0.002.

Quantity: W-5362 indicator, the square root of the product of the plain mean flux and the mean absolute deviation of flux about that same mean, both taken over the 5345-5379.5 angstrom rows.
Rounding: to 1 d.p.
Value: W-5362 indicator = 5.2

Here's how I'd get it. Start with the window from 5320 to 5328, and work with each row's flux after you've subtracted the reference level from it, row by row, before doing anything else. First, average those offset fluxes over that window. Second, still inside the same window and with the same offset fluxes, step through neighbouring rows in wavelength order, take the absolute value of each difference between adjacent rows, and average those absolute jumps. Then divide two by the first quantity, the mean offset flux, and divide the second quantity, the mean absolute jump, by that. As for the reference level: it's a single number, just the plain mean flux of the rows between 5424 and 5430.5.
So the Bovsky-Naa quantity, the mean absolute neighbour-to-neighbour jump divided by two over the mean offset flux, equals 1.1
